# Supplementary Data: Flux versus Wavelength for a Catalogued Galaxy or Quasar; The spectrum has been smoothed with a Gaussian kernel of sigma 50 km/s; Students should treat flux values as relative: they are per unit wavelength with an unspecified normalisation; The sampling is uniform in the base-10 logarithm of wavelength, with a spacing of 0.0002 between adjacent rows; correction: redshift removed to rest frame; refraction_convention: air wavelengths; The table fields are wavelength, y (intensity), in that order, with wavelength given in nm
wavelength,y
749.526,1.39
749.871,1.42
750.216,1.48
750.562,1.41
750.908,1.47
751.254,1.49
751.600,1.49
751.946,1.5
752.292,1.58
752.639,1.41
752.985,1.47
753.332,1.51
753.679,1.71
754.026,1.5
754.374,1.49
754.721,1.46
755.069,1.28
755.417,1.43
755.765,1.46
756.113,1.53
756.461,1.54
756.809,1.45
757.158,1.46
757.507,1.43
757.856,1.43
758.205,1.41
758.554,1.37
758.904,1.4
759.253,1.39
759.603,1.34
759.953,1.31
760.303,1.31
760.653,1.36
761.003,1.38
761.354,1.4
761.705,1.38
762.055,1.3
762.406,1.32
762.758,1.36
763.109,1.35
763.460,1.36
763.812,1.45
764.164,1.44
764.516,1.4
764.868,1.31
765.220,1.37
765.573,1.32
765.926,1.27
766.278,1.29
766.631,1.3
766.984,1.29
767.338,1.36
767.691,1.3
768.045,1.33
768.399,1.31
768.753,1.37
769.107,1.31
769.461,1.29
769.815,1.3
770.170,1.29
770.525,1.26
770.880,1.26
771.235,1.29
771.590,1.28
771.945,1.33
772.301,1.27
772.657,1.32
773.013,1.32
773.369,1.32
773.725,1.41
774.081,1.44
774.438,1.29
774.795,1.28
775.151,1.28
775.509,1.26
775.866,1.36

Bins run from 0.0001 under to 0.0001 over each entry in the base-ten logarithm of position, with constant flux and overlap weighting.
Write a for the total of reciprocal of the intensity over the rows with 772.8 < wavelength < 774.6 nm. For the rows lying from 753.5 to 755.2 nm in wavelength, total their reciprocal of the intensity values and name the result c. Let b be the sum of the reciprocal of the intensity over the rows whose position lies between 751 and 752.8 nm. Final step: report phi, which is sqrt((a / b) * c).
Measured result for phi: 1.93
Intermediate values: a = 3.69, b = 3.35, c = 3.39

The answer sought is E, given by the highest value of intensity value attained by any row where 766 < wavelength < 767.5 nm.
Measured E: 1.36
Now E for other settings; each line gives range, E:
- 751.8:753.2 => 1.58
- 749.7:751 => 1.48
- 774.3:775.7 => 1.29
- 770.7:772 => 1.33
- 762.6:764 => 1.45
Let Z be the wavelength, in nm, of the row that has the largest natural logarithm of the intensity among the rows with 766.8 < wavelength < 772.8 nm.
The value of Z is 768.753 nm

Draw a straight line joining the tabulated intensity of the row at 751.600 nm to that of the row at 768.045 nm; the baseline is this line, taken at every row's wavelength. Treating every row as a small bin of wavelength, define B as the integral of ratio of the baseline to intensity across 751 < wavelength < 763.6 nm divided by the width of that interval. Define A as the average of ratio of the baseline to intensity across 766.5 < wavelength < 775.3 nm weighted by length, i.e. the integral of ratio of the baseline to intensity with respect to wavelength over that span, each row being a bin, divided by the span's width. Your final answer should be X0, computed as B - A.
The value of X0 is 0.015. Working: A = 0.99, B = 1.008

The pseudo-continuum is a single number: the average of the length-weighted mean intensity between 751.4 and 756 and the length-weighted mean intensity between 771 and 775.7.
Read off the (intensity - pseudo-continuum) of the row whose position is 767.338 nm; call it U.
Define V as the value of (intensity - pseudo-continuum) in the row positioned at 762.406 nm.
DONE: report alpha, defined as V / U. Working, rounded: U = -0.04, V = -0.08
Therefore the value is 2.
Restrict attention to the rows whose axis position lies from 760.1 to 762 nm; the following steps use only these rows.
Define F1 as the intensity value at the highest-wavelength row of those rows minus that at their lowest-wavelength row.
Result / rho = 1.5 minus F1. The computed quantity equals 1.43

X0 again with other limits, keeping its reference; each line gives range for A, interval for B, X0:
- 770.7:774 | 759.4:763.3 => 0.055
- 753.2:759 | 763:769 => 0.015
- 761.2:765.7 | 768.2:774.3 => -0.019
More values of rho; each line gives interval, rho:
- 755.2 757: 1.48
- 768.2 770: 1.51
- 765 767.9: 1.57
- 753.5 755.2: 1.93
